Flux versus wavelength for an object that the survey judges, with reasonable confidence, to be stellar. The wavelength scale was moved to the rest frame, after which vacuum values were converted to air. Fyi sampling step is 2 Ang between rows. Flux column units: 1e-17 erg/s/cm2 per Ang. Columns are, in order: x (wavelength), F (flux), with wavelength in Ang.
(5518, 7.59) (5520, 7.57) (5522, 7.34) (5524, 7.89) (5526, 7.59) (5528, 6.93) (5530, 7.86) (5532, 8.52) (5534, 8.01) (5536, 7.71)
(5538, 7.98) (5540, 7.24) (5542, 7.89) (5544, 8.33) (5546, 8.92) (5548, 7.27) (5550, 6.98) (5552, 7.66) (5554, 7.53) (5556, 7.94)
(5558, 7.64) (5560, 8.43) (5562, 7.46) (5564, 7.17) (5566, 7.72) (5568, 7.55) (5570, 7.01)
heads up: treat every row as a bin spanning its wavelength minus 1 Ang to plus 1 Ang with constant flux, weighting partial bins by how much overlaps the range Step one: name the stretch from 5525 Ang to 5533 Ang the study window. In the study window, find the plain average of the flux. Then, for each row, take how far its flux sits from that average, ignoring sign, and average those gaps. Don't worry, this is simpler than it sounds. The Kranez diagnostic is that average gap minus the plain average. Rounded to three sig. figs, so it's -7.26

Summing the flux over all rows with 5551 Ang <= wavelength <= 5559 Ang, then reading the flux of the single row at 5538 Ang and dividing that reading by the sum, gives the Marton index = 0.26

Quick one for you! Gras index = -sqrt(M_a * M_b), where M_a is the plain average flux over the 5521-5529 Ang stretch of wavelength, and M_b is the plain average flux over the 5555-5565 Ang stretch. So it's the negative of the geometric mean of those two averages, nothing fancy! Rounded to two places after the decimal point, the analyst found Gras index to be -7.58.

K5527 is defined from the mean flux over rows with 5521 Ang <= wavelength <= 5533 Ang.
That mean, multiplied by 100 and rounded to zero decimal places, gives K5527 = 769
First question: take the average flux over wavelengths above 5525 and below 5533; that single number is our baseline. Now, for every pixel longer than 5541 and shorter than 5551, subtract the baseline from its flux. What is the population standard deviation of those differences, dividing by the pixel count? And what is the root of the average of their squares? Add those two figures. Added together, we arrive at 1.4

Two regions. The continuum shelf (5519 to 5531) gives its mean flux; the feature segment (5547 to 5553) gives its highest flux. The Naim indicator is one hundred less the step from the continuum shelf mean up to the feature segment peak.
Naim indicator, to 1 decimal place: 99.9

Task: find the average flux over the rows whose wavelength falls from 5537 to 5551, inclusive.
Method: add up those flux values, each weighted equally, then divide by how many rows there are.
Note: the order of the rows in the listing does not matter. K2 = 7.8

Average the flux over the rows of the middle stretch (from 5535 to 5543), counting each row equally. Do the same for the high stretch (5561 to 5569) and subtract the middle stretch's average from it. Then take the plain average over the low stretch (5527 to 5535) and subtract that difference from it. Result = 8.06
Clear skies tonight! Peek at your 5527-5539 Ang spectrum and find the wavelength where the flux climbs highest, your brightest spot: 5532 Ang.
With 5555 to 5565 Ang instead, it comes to 5560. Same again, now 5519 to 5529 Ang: 5524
